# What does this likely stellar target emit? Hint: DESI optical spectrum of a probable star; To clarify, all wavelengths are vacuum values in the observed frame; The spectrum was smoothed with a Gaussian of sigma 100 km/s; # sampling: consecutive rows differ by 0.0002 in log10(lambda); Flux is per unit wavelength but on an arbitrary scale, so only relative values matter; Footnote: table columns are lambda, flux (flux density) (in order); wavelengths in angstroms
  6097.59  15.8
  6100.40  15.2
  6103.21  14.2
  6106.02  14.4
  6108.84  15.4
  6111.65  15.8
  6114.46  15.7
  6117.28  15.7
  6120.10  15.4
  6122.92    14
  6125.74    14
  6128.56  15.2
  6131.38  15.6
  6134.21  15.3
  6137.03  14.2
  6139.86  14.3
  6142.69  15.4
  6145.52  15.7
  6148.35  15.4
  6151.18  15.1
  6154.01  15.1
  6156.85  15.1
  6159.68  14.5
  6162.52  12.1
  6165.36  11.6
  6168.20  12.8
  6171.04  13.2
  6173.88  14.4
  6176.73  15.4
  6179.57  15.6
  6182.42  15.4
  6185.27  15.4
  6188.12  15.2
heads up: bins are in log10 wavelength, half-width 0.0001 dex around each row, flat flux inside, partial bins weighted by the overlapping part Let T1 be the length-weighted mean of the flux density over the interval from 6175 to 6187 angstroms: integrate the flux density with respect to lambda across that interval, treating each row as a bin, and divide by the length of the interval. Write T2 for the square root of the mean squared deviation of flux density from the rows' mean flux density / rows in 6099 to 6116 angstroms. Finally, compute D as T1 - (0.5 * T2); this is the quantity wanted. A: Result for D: 15.1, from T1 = 15.4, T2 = 0.6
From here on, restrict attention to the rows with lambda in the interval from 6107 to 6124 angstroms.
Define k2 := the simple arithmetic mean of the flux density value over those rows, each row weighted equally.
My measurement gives 15.3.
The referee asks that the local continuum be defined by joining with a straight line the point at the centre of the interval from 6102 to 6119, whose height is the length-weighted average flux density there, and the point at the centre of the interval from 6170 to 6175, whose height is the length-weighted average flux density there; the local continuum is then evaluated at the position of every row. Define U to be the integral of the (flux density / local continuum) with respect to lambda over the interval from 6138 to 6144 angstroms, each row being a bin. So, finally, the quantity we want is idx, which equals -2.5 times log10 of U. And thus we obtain -1.96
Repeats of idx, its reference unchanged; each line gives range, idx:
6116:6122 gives -1.97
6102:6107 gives -1.67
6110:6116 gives -1.99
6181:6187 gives -2.08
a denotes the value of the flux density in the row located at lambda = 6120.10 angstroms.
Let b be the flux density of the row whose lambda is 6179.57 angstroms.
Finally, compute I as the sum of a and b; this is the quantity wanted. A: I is 31.0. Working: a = 15.4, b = 15.6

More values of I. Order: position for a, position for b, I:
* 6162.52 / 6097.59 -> 27.9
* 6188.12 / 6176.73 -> 30.6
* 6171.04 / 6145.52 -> 28.9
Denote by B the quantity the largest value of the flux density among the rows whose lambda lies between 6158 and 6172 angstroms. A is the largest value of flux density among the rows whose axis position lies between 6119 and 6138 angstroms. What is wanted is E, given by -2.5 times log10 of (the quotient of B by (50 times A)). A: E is 4.33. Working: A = 15.6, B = 14.5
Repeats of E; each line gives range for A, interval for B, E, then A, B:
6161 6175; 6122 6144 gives 4.16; 14.4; 15.6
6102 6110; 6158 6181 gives 4.23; 15.4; 15.6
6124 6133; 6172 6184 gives 4.25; 15.6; 15.6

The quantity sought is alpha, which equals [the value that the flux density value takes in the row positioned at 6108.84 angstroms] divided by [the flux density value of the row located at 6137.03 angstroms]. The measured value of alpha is 1.08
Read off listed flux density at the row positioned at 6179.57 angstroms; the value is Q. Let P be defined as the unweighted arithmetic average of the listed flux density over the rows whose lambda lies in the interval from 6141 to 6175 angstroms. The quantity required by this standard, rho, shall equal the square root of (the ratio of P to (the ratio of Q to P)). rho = 3.595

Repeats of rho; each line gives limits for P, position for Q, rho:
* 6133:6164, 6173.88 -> 3.886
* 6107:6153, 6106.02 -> 3.989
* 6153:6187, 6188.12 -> 3.646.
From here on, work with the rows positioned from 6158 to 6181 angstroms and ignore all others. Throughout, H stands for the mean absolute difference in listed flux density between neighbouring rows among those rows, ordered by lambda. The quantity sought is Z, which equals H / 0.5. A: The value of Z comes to 2.0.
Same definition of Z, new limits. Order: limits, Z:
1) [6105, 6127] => 0.9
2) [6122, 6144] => 1.2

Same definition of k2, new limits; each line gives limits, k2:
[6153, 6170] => 13.5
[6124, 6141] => 14.8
